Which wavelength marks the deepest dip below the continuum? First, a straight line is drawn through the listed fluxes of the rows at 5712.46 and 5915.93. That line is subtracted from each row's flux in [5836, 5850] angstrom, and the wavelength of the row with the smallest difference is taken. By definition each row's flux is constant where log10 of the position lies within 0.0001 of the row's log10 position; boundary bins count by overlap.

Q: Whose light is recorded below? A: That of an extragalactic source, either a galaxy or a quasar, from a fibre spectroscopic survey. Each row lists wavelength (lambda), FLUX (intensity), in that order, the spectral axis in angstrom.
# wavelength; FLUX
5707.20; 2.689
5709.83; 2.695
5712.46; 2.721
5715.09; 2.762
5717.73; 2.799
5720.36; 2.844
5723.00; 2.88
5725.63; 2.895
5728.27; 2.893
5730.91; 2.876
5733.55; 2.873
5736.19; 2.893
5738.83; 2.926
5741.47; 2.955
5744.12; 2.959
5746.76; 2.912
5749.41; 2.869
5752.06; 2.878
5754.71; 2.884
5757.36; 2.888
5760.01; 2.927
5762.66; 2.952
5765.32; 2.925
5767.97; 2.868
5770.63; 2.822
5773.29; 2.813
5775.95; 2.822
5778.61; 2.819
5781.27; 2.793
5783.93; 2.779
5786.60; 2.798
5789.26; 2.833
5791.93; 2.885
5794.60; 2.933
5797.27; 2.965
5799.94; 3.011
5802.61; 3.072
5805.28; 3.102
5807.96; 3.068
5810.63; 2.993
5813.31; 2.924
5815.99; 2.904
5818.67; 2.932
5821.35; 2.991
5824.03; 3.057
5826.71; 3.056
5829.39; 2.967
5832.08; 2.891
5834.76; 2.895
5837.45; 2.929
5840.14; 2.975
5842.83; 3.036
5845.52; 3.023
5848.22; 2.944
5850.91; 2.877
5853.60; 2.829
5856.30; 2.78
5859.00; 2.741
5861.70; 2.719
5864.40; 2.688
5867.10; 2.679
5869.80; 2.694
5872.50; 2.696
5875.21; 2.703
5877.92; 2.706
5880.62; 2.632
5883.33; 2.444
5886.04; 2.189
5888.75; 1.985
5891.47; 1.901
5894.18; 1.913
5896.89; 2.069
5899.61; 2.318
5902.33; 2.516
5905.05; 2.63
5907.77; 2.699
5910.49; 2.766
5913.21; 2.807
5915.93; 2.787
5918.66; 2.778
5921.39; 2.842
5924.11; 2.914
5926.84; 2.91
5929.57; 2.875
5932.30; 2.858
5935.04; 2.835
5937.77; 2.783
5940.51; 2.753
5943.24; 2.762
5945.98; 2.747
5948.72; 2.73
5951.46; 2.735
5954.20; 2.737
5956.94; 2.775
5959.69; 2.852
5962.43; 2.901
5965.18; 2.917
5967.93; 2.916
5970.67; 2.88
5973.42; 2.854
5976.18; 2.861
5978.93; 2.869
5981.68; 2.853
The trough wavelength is 5837.45 angstrom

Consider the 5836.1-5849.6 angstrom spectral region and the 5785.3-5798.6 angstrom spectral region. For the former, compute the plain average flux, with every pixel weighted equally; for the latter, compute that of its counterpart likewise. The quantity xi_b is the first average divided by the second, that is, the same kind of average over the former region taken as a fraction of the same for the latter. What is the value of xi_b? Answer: 1.03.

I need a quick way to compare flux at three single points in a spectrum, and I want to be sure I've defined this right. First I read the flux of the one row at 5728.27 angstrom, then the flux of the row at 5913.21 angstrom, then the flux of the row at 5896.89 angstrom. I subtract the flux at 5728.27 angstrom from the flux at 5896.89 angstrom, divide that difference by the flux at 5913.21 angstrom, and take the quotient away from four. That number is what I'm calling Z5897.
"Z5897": 4.29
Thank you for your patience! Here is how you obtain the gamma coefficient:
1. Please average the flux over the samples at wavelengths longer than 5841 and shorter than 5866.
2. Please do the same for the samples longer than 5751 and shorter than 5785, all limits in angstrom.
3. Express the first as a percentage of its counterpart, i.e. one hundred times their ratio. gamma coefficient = 100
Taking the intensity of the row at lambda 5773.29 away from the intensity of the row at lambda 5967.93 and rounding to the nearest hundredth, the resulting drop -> 0.10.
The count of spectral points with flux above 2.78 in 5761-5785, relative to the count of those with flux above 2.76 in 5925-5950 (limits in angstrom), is 1.3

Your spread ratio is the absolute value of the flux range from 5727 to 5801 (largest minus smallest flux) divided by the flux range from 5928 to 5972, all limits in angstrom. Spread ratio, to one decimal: 1.2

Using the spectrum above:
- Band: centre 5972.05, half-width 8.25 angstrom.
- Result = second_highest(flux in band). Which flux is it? 2.916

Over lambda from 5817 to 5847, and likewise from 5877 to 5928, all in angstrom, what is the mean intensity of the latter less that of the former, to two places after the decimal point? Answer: -0.46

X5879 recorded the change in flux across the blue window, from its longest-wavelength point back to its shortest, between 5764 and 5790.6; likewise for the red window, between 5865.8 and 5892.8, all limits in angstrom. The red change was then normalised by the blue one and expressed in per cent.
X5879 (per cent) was 846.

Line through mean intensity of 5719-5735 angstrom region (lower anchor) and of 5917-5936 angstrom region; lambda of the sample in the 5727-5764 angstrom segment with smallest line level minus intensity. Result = 5744.12 angstrom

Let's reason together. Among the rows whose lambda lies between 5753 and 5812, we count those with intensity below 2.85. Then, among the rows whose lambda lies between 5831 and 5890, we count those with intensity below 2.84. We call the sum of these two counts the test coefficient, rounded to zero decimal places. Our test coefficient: 22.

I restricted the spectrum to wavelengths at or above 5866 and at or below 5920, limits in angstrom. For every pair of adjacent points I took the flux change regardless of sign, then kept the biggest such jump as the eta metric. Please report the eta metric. 0.255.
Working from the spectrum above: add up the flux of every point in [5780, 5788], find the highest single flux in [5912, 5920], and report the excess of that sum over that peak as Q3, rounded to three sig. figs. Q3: 5.56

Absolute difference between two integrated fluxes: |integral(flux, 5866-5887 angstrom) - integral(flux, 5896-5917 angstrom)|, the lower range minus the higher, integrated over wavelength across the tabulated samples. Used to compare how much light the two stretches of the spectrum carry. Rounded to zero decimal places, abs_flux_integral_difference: 0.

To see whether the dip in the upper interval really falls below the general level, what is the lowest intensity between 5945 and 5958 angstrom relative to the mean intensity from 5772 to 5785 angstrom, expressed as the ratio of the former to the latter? 0.973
